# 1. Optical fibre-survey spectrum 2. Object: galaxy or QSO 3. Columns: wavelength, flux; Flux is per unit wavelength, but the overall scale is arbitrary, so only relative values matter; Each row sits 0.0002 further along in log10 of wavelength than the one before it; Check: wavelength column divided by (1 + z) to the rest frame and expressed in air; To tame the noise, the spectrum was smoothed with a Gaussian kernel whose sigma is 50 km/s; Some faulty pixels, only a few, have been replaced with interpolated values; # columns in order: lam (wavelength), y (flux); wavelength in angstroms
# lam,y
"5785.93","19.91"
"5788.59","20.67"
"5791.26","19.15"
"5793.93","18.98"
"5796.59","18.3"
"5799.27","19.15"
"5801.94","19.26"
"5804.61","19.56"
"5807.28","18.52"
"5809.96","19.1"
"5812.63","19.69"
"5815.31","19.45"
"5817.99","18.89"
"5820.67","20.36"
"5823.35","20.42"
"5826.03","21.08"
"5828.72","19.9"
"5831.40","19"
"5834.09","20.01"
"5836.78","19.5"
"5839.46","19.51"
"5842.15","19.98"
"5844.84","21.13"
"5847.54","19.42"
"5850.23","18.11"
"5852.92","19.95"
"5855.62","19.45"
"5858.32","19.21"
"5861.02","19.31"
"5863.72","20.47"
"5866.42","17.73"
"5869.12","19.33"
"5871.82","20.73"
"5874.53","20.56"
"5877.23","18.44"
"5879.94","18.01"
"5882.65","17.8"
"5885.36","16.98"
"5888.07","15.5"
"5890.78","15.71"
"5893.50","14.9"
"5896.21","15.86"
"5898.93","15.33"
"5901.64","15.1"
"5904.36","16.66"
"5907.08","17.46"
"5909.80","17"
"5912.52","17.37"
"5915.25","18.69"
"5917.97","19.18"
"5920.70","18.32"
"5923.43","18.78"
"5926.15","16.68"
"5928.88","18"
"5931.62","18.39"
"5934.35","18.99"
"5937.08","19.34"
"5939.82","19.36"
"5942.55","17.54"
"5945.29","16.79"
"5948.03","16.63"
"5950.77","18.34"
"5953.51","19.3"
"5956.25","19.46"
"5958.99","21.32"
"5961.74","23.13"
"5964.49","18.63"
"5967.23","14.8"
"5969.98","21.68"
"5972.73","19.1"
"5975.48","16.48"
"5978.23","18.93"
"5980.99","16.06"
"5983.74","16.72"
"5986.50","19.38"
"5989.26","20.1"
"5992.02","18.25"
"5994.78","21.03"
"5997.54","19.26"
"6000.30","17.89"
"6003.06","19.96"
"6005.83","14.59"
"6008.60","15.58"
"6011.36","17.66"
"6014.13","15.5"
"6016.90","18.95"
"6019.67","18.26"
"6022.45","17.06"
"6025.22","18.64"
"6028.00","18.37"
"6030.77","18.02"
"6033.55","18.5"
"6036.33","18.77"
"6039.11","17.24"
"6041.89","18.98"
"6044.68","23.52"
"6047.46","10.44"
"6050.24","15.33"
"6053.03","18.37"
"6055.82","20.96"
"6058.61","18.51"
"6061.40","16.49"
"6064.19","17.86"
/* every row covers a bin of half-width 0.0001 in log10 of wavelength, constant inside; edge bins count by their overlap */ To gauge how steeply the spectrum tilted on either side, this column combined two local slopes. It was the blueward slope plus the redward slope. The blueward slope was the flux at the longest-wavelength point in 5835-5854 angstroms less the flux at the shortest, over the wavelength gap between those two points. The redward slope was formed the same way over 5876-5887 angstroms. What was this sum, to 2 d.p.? -0.15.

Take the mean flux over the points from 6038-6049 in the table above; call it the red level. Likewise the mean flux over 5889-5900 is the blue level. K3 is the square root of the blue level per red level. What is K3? 0.94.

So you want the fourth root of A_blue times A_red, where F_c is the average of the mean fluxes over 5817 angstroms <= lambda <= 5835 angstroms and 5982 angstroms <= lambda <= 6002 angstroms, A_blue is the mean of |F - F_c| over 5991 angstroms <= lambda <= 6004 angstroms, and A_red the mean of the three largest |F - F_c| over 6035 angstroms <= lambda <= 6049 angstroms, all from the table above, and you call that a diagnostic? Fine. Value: 1.51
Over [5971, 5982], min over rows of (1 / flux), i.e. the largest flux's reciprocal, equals 0.052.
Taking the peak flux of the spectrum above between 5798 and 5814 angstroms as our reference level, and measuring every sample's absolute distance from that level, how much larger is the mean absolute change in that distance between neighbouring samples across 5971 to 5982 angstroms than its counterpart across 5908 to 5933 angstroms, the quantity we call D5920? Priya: 1.7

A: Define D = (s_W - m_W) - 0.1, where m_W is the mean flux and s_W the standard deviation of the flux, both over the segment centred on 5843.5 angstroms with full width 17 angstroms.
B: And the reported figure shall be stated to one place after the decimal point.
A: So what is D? -18.8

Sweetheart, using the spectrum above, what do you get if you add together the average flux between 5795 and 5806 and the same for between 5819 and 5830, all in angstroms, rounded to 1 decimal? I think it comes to 39.5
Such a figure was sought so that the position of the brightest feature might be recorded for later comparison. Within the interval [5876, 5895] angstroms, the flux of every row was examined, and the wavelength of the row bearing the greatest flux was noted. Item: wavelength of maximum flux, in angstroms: 5877.23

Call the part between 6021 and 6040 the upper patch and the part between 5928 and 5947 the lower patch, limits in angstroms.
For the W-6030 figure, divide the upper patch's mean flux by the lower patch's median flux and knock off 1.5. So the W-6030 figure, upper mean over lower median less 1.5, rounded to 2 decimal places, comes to -0.52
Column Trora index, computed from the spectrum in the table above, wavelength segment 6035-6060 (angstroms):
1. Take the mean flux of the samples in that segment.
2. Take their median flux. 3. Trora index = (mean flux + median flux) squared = 1334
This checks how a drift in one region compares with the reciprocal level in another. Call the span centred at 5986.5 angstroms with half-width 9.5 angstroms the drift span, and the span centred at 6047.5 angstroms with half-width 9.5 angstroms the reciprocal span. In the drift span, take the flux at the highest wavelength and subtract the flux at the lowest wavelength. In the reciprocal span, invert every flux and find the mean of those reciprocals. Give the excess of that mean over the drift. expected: -2.0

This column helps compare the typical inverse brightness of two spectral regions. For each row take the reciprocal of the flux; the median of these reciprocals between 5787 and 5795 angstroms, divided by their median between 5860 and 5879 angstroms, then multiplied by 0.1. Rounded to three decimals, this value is 0.101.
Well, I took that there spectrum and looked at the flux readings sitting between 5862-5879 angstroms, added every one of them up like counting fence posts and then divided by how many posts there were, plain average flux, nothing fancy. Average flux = 19.5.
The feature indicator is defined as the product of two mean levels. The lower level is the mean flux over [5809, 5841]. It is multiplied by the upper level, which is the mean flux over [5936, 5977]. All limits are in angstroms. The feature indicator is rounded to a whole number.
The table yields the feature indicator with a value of 371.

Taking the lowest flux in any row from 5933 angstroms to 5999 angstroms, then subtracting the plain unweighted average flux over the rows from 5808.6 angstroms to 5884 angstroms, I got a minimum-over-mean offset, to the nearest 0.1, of -4.7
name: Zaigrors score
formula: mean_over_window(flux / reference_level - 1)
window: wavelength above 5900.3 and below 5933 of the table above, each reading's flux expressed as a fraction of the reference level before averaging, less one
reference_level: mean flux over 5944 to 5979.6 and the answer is -0.063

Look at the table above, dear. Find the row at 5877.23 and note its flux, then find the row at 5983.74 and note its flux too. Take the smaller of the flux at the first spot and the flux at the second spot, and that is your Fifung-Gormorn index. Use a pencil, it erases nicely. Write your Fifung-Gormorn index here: 16.7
